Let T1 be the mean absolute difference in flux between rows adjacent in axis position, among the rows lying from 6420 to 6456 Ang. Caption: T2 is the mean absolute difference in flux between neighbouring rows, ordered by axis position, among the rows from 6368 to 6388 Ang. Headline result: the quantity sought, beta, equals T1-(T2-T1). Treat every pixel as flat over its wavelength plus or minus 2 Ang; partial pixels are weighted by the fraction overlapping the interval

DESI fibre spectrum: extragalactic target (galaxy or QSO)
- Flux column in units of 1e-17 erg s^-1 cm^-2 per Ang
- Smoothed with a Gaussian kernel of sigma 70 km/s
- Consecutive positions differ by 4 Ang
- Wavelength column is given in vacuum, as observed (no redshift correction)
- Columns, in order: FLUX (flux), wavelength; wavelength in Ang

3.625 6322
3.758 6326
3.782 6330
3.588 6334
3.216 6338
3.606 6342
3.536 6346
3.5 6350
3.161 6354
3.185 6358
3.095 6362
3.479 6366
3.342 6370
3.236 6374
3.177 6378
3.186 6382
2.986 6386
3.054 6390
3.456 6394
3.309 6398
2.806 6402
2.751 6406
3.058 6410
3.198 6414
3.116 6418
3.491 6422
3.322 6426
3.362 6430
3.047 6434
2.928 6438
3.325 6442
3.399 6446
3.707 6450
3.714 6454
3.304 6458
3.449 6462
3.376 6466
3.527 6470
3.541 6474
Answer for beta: 0.264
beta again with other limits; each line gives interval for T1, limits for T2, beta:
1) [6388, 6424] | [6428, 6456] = 0.299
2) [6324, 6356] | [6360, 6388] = 0.258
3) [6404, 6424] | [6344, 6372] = 0.284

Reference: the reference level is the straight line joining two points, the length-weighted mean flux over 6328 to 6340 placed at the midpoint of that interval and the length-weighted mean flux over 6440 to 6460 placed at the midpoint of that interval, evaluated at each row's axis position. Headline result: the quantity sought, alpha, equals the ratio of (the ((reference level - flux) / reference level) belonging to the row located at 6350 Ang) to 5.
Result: 0.001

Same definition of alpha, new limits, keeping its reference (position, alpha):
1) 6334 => -0.003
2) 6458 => 0.011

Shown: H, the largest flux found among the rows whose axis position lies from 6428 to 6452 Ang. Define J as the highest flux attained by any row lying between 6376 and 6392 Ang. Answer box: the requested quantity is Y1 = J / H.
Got 0.86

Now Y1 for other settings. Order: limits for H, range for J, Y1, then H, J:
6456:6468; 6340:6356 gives 1.05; 3.449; 3.606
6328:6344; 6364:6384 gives 0.92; 3.782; 3.479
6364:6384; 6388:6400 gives 0.99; 3.479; 3.456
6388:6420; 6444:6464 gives 1.07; 3.456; 3.714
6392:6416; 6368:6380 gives 0.97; 3.456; 3.342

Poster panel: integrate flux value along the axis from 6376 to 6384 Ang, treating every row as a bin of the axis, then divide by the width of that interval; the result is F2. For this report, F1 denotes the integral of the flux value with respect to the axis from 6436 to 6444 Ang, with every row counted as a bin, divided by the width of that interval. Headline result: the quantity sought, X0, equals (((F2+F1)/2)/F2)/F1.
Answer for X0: 0.317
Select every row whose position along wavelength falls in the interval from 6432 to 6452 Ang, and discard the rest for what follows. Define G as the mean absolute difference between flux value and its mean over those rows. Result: 0.235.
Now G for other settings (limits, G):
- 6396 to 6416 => 0.197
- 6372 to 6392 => 0.086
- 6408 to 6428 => 0.136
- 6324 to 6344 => 0.150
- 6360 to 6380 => 0.116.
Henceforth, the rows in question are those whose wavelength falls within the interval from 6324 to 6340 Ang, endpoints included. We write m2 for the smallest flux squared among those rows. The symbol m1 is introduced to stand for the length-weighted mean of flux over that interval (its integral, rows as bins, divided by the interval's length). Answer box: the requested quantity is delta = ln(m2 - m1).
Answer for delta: 1.91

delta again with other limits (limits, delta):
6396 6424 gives 1.50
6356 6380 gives 1.84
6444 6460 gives 2.00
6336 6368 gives 1.83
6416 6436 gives 1.79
